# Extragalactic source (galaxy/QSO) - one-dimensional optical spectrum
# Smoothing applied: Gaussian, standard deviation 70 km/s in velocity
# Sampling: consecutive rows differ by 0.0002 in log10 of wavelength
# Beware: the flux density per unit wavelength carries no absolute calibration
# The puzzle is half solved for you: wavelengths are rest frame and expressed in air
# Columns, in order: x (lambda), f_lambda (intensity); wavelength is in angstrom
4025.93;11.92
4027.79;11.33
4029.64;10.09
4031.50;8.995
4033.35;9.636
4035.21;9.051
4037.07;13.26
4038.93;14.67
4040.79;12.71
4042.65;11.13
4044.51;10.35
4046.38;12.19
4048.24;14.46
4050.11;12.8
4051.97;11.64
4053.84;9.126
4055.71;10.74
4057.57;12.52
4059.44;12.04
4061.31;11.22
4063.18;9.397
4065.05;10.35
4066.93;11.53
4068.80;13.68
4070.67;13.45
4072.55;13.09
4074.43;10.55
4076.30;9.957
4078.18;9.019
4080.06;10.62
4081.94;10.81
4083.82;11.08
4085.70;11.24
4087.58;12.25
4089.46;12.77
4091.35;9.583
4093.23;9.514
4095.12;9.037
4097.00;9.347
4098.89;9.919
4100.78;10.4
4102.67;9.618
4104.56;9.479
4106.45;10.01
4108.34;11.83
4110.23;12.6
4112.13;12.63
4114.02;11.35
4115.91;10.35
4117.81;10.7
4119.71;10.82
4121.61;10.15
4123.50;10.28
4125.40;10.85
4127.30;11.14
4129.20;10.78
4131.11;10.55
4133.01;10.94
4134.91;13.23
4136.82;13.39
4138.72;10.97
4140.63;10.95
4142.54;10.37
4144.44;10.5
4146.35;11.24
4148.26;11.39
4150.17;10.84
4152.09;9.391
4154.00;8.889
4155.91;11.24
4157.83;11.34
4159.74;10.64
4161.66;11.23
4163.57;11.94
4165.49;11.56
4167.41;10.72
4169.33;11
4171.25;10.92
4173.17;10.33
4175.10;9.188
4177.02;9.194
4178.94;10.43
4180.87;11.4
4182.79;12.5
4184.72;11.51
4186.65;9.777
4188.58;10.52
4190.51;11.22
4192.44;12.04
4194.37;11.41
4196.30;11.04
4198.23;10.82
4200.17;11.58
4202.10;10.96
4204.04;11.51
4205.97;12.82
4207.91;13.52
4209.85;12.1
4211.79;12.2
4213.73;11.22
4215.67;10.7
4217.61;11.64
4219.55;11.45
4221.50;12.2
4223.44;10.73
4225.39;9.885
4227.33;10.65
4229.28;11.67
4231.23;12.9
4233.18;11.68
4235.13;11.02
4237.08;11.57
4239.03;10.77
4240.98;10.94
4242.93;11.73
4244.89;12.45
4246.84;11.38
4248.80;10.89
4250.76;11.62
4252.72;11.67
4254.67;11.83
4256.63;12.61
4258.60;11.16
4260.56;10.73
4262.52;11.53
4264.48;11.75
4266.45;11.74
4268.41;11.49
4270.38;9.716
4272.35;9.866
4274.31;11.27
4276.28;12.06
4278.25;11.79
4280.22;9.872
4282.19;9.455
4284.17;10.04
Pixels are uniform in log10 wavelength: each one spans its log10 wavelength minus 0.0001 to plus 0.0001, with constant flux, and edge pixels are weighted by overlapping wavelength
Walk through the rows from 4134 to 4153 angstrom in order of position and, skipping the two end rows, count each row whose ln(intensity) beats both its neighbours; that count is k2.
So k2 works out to 2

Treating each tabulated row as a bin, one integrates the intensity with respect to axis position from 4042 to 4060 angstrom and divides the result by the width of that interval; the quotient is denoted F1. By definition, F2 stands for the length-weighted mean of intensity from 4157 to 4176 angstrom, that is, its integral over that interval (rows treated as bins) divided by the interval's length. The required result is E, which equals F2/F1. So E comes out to 0.93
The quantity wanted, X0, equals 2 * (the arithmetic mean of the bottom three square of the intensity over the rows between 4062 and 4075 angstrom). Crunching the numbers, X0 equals 204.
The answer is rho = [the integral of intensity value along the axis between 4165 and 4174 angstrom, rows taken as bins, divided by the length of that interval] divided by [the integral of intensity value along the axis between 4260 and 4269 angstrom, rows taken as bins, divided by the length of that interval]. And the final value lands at 0.95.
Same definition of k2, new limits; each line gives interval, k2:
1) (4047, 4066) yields 1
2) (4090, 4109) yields 1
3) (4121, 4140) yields 2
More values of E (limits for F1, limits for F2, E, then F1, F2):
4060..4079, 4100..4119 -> 0.97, 11.3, 10.9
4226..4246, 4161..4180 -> 0.92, 11.5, 10.6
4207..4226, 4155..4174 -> 0.96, 11.6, 11.1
